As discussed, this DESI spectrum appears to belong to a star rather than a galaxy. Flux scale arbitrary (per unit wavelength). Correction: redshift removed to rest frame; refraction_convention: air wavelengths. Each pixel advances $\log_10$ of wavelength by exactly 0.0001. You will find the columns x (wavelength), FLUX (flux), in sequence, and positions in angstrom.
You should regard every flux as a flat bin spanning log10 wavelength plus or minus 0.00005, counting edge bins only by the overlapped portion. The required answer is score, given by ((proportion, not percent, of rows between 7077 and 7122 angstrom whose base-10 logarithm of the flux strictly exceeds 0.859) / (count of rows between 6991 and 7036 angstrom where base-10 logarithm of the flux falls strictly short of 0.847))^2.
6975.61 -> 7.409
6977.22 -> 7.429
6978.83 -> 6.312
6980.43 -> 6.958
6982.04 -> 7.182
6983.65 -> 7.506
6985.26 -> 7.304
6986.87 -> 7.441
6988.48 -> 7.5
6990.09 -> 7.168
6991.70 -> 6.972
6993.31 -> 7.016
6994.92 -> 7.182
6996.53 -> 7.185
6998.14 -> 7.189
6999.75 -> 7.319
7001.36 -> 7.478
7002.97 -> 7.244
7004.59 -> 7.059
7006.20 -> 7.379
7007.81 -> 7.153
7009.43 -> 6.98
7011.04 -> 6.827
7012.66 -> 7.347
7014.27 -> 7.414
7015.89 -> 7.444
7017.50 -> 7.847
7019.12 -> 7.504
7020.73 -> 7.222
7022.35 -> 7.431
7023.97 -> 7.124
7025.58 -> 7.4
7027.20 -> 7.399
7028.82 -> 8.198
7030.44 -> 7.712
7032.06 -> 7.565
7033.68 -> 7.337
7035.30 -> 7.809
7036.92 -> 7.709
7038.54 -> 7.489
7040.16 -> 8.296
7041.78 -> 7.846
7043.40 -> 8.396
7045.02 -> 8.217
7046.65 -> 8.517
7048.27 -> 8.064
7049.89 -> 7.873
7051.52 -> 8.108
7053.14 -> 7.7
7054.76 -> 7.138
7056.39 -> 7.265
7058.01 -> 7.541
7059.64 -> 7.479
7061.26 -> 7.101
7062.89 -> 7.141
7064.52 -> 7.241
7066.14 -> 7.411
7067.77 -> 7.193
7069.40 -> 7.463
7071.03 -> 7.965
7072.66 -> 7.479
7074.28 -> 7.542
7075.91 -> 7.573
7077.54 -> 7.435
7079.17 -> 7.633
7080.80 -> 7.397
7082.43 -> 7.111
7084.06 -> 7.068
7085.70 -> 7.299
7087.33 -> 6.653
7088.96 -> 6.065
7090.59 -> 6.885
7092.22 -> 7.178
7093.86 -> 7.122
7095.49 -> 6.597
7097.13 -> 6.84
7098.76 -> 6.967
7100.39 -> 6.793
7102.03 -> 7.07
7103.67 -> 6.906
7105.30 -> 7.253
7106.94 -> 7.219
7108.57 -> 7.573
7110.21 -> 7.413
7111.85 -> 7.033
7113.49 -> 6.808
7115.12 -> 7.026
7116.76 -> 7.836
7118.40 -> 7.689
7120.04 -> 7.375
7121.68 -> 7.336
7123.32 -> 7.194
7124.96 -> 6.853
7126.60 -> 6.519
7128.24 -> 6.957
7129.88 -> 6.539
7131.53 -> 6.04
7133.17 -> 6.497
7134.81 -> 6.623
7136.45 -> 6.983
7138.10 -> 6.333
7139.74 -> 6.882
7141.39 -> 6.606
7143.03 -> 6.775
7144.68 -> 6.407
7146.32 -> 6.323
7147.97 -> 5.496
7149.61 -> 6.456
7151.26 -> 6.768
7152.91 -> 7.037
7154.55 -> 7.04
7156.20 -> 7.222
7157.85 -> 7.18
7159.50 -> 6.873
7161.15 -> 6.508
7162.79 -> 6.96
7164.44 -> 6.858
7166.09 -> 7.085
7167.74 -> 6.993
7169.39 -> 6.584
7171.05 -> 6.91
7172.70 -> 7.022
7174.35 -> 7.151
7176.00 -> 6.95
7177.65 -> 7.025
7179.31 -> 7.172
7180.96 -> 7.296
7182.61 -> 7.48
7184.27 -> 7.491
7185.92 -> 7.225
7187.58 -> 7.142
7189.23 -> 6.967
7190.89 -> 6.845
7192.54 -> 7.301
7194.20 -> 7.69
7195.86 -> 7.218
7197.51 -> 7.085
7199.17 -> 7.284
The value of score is 0.0096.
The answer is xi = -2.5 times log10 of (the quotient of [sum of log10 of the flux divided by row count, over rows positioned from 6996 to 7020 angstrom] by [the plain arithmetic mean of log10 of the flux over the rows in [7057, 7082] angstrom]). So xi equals 0.011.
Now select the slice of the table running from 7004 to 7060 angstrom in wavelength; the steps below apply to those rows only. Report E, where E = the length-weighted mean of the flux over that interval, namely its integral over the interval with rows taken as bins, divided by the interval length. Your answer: 7.6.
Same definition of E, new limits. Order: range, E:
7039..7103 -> 7.4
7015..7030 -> 7.5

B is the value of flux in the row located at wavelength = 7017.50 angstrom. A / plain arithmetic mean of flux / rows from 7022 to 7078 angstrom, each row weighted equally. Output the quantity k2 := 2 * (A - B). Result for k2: -0.4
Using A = 7.6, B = 7.847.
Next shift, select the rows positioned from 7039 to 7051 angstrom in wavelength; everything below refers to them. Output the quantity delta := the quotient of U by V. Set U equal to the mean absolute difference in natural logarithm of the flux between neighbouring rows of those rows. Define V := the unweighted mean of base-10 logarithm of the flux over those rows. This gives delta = 0.047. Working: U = 0.043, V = 0.91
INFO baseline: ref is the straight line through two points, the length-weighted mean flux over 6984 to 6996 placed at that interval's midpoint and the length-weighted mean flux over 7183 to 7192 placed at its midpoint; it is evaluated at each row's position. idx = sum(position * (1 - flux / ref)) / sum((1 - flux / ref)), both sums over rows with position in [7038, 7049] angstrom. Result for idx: 7044.1 angstrom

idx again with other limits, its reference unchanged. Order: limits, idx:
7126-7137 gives 7131.2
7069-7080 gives 7074.0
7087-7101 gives 7092.7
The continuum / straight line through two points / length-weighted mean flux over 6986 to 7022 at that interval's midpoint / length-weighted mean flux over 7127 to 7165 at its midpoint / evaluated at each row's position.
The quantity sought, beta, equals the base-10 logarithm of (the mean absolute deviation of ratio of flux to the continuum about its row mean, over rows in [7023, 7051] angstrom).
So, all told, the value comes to -1.30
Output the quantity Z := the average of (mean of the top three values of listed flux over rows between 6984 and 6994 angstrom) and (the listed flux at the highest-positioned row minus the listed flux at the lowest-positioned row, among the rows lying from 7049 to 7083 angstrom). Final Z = 3.3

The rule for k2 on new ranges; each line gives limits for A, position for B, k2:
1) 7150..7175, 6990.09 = -0.4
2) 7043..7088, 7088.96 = 2.9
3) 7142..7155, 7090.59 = -0.7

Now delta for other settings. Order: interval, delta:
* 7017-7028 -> 0.037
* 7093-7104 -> 0.044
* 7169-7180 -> 0.028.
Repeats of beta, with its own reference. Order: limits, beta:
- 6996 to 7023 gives -1.58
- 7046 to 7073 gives -1.36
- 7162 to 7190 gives -1.54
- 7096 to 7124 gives -1.40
